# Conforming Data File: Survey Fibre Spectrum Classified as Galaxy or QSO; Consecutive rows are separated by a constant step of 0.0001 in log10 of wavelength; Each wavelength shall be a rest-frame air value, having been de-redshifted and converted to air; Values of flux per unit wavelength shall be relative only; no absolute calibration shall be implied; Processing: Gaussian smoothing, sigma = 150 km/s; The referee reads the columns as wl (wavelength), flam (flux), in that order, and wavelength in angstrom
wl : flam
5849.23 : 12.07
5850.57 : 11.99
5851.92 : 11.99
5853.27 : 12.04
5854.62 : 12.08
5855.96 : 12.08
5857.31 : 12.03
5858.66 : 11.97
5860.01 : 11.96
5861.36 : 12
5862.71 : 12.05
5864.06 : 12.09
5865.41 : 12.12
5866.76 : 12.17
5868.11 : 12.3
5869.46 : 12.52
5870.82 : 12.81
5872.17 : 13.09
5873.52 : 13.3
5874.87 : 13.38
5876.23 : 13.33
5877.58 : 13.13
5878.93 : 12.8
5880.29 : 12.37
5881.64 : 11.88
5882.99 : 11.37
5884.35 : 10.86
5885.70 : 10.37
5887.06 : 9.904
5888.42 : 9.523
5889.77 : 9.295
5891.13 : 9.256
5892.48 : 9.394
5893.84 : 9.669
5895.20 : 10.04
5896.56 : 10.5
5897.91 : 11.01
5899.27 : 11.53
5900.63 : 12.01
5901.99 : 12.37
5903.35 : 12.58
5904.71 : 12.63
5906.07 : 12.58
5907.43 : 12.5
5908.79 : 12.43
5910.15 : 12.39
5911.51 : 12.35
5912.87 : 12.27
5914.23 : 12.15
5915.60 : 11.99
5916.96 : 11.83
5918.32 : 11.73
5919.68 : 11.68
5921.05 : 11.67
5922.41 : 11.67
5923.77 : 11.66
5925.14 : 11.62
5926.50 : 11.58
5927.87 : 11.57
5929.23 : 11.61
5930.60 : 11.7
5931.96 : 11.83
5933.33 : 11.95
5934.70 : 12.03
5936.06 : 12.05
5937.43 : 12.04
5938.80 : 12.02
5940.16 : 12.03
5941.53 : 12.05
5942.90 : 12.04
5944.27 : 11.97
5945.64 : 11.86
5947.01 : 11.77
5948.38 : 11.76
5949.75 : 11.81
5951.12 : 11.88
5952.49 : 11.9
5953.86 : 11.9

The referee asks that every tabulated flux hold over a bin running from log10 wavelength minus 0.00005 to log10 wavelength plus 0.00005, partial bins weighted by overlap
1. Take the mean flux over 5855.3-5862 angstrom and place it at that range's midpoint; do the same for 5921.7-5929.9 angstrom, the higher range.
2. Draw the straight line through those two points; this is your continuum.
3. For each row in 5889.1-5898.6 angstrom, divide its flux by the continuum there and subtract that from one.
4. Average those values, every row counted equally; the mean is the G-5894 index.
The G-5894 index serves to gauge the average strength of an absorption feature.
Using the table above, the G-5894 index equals 0.16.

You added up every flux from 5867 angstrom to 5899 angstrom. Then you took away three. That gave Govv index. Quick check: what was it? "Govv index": 259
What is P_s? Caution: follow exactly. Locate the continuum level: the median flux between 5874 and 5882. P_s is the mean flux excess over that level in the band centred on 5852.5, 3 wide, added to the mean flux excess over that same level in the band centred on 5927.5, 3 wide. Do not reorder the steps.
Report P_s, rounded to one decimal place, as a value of -2.3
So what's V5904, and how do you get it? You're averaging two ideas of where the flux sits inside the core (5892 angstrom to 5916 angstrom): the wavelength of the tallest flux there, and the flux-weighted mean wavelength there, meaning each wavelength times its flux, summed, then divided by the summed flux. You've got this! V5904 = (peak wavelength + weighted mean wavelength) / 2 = 5904.6 angstrom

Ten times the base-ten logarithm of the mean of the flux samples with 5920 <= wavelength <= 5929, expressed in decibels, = 10.7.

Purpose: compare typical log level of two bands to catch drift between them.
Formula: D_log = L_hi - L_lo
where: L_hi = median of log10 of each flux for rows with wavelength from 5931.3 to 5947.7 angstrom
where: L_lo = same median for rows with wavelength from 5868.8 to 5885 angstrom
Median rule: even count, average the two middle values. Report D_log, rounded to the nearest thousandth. -0.027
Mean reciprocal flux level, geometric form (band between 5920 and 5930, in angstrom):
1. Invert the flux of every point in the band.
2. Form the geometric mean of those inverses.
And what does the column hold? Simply 0.086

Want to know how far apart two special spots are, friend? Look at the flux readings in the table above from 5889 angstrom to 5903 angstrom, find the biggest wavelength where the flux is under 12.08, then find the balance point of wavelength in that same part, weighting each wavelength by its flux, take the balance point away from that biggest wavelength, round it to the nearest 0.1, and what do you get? 4.4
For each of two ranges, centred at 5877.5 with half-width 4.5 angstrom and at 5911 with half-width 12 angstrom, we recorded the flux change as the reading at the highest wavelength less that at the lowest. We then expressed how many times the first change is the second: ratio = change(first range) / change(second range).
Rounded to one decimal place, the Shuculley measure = -10.1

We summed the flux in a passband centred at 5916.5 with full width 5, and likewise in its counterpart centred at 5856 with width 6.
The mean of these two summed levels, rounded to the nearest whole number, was 54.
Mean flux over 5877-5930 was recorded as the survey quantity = 11.5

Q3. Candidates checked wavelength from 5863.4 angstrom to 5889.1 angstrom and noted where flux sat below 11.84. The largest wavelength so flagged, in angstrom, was 5888.42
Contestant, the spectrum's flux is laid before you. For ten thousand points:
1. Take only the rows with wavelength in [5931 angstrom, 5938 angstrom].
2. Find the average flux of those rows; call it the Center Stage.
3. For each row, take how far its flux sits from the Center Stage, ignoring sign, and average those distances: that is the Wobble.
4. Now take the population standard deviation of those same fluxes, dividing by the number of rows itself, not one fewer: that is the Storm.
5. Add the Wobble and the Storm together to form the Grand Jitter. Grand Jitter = 0.15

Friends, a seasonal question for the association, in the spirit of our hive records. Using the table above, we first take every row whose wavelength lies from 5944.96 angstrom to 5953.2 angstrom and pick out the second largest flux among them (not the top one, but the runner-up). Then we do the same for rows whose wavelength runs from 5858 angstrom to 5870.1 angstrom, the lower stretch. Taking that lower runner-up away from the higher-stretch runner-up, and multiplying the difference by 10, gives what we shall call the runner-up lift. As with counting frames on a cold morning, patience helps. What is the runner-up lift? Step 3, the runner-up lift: -4.2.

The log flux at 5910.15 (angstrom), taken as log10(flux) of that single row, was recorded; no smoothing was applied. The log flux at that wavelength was 1.09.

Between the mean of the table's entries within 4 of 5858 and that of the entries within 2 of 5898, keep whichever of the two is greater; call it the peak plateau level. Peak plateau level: 12.0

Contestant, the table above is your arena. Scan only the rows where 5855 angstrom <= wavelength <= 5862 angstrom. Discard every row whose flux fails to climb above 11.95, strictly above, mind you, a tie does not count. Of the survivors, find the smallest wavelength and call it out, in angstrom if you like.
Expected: 5855.96 angstrom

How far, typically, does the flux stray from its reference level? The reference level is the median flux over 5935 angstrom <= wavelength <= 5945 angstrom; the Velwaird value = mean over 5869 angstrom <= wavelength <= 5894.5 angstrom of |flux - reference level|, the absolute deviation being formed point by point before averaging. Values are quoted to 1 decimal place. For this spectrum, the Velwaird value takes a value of 1.4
